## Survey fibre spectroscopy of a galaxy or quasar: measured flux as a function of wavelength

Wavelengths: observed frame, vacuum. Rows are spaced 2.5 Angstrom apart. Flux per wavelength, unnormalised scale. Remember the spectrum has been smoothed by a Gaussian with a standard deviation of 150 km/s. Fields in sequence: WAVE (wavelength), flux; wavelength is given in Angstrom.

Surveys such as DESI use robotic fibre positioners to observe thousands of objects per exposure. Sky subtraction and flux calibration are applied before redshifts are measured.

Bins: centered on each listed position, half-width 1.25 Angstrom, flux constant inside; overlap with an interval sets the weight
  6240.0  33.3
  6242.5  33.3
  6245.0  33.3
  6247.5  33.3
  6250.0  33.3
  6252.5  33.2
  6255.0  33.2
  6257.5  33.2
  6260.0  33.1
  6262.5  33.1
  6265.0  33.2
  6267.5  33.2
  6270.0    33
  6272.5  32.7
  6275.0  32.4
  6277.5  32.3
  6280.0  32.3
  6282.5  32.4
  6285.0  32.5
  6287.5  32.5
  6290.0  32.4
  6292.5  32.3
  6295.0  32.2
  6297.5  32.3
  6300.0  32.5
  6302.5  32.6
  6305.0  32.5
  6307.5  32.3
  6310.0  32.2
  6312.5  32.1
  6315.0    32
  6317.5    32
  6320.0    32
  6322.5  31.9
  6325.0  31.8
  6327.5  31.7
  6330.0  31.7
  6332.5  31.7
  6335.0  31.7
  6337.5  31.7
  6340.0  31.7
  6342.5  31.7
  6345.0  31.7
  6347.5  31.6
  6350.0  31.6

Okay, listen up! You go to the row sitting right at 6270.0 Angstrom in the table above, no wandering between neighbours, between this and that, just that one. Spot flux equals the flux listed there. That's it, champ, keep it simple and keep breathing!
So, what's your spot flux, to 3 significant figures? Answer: 33.0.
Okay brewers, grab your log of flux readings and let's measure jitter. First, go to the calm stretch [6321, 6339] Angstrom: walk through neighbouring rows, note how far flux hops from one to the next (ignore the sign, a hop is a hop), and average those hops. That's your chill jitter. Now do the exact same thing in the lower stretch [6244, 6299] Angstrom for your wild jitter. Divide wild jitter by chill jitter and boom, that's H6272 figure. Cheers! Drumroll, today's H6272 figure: 2.6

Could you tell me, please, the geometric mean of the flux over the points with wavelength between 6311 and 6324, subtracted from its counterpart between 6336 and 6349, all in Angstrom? -0.32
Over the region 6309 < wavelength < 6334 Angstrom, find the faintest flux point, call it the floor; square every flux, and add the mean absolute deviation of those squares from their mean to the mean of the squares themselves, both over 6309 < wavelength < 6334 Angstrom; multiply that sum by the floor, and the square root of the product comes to 180.5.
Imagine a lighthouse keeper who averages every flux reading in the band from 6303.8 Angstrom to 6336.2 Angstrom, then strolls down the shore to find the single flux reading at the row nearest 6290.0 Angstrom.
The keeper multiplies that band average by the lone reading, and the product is 1036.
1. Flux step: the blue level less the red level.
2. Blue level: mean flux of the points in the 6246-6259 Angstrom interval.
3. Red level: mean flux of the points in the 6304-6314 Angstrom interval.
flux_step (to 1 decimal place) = 1.0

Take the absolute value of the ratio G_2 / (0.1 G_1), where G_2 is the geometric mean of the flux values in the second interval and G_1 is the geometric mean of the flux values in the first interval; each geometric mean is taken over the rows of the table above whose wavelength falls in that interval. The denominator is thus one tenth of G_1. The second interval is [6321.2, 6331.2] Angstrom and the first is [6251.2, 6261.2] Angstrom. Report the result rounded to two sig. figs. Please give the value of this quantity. 9.6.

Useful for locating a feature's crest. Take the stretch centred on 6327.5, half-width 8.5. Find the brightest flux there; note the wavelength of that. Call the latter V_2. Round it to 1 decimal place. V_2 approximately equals 6320.0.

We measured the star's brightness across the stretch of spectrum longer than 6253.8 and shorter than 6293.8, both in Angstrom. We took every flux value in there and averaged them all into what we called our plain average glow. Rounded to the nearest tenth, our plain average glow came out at 32.7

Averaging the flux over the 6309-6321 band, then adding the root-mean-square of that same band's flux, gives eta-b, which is 64.1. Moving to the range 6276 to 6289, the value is 64.8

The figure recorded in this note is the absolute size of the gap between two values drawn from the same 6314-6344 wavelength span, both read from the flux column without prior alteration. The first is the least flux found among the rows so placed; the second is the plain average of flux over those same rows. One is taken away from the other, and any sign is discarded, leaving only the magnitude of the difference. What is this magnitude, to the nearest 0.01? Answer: 0.10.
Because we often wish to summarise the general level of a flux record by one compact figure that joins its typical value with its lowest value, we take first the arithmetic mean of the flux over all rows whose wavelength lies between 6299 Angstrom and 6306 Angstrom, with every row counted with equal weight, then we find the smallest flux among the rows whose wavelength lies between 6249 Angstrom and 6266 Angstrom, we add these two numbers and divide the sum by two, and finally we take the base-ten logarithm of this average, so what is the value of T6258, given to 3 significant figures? 1.52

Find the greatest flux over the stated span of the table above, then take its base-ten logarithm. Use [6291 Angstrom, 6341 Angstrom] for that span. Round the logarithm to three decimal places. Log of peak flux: 1.513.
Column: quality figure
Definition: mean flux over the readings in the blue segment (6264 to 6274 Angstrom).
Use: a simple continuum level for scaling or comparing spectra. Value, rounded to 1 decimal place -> 33.0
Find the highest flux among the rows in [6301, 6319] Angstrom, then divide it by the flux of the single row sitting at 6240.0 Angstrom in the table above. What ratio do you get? 0.979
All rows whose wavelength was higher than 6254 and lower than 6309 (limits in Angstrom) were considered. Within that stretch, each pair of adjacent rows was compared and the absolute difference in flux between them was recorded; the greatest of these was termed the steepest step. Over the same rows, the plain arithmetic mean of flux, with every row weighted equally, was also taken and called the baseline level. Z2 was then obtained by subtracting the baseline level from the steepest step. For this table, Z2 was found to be -32.3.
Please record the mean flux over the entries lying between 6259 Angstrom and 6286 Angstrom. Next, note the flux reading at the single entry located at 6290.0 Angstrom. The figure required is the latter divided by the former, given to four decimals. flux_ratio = 0.9895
